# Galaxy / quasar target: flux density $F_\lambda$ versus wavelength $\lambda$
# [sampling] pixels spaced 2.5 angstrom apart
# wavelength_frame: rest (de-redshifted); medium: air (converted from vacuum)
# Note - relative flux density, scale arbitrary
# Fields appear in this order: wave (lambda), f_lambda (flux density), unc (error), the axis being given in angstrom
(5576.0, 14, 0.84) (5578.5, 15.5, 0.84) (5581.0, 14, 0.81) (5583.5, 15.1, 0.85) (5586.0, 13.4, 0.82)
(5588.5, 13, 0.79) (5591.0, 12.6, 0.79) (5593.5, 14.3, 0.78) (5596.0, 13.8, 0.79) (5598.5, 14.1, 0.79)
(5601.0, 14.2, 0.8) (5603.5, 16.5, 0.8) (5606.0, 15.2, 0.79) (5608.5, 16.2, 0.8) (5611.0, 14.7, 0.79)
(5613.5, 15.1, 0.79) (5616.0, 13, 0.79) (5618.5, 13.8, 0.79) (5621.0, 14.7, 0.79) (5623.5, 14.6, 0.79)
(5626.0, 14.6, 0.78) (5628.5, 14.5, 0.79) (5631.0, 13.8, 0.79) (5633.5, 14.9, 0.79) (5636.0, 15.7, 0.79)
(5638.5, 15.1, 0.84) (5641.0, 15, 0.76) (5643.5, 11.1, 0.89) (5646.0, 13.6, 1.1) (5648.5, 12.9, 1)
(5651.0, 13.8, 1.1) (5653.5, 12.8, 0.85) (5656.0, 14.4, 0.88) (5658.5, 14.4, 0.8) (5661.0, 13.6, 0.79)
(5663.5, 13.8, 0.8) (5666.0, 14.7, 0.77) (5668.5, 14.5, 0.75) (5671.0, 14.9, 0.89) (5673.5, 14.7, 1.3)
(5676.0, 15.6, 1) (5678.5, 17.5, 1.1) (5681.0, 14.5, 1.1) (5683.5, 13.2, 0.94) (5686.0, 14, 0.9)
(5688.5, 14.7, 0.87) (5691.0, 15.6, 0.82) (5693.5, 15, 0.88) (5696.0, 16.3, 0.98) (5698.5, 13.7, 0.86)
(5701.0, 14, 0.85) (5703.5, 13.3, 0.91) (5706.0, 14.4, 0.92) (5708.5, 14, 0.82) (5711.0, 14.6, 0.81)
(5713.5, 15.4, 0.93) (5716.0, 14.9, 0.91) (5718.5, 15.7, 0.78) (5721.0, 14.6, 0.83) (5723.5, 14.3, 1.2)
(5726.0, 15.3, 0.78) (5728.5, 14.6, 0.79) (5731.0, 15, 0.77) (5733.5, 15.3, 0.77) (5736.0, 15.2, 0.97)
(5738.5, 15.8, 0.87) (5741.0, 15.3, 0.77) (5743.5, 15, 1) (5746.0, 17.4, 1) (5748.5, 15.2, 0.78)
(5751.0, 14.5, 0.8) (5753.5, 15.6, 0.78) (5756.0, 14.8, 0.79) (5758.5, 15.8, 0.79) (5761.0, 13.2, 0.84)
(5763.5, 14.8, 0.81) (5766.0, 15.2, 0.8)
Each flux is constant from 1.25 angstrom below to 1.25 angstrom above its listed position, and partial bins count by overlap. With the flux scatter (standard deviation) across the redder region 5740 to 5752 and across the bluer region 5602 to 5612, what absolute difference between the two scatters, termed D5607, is 0.27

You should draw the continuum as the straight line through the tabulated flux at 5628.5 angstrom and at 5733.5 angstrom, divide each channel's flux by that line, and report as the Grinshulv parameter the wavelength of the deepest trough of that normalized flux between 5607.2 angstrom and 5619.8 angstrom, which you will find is 5616.0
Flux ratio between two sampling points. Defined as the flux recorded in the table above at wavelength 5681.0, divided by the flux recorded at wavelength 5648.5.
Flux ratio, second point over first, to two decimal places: 1.12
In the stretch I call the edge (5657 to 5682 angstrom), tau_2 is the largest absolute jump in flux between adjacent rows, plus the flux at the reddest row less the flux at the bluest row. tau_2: 3.1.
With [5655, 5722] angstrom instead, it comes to 3.2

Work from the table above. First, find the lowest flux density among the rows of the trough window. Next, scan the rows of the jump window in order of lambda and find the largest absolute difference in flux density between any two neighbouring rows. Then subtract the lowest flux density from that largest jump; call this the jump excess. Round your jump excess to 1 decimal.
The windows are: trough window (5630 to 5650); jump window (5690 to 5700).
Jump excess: -8.5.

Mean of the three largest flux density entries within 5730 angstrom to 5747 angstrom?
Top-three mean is 16.2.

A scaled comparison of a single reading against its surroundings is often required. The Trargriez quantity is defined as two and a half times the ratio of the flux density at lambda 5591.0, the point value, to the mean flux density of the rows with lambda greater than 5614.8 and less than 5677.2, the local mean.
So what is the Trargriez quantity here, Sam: 2.22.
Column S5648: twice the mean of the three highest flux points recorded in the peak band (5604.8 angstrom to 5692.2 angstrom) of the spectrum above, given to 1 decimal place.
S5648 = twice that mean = 32.9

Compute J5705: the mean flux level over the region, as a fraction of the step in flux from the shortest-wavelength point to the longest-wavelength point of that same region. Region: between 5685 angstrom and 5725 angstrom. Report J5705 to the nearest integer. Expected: 49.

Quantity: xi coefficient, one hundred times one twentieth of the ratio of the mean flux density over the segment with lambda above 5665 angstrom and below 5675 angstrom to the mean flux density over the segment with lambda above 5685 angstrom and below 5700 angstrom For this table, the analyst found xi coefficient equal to 4.9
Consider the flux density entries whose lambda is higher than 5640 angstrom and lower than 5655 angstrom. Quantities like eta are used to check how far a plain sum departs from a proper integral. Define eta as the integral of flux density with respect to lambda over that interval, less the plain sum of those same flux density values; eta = 119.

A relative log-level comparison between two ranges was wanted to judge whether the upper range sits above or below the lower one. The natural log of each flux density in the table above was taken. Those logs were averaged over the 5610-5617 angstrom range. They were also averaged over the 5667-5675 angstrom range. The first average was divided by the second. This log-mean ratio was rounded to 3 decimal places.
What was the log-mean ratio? 0.988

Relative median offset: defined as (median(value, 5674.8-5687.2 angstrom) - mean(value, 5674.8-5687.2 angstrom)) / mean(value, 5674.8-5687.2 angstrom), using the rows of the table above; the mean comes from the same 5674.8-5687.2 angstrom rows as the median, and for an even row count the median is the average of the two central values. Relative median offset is -0.031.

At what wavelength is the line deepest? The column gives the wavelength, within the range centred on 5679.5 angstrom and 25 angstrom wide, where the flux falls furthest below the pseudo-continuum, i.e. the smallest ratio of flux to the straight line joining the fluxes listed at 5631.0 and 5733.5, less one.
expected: 5683.5 angstrom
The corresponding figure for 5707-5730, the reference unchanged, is 5708.5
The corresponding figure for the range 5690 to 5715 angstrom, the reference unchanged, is 5703.5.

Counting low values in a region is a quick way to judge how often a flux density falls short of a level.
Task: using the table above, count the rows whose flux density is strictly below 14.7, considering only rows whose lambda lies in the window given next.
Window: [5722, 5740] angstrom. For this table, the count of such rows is 2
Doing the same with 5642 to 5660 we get 7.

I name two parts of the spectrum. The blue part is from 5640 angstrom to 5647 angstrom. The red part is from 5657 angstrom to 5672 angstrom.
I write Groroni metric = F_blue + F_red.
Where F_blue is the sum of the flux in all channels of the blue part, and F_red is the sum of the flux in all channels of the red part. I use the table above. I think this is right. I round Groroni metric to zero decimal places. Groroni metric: 126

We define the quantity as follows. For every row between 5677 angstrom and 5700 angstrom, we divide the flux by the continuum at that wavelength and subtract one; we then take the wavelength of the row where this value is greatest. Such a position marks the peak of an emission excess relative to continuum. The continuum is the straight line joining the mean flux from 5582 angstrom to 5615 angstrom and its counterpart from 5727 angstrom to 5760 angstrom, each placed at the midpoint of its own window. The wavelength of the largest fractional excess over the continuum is 5678.5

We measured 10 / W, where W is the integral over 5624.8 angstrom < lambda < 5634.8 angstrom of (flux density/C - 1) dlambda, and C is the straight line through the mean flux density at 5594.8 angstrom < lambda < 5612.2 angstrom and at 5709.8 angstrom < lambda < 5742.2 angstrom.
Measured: -28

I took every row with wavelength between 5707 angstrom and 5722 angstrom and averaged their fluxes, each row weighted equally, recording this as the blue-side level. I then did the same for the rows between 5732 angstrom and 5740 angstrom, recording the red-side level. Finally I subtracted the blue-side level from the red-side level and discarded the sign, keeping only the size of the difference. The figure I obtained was 0.6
